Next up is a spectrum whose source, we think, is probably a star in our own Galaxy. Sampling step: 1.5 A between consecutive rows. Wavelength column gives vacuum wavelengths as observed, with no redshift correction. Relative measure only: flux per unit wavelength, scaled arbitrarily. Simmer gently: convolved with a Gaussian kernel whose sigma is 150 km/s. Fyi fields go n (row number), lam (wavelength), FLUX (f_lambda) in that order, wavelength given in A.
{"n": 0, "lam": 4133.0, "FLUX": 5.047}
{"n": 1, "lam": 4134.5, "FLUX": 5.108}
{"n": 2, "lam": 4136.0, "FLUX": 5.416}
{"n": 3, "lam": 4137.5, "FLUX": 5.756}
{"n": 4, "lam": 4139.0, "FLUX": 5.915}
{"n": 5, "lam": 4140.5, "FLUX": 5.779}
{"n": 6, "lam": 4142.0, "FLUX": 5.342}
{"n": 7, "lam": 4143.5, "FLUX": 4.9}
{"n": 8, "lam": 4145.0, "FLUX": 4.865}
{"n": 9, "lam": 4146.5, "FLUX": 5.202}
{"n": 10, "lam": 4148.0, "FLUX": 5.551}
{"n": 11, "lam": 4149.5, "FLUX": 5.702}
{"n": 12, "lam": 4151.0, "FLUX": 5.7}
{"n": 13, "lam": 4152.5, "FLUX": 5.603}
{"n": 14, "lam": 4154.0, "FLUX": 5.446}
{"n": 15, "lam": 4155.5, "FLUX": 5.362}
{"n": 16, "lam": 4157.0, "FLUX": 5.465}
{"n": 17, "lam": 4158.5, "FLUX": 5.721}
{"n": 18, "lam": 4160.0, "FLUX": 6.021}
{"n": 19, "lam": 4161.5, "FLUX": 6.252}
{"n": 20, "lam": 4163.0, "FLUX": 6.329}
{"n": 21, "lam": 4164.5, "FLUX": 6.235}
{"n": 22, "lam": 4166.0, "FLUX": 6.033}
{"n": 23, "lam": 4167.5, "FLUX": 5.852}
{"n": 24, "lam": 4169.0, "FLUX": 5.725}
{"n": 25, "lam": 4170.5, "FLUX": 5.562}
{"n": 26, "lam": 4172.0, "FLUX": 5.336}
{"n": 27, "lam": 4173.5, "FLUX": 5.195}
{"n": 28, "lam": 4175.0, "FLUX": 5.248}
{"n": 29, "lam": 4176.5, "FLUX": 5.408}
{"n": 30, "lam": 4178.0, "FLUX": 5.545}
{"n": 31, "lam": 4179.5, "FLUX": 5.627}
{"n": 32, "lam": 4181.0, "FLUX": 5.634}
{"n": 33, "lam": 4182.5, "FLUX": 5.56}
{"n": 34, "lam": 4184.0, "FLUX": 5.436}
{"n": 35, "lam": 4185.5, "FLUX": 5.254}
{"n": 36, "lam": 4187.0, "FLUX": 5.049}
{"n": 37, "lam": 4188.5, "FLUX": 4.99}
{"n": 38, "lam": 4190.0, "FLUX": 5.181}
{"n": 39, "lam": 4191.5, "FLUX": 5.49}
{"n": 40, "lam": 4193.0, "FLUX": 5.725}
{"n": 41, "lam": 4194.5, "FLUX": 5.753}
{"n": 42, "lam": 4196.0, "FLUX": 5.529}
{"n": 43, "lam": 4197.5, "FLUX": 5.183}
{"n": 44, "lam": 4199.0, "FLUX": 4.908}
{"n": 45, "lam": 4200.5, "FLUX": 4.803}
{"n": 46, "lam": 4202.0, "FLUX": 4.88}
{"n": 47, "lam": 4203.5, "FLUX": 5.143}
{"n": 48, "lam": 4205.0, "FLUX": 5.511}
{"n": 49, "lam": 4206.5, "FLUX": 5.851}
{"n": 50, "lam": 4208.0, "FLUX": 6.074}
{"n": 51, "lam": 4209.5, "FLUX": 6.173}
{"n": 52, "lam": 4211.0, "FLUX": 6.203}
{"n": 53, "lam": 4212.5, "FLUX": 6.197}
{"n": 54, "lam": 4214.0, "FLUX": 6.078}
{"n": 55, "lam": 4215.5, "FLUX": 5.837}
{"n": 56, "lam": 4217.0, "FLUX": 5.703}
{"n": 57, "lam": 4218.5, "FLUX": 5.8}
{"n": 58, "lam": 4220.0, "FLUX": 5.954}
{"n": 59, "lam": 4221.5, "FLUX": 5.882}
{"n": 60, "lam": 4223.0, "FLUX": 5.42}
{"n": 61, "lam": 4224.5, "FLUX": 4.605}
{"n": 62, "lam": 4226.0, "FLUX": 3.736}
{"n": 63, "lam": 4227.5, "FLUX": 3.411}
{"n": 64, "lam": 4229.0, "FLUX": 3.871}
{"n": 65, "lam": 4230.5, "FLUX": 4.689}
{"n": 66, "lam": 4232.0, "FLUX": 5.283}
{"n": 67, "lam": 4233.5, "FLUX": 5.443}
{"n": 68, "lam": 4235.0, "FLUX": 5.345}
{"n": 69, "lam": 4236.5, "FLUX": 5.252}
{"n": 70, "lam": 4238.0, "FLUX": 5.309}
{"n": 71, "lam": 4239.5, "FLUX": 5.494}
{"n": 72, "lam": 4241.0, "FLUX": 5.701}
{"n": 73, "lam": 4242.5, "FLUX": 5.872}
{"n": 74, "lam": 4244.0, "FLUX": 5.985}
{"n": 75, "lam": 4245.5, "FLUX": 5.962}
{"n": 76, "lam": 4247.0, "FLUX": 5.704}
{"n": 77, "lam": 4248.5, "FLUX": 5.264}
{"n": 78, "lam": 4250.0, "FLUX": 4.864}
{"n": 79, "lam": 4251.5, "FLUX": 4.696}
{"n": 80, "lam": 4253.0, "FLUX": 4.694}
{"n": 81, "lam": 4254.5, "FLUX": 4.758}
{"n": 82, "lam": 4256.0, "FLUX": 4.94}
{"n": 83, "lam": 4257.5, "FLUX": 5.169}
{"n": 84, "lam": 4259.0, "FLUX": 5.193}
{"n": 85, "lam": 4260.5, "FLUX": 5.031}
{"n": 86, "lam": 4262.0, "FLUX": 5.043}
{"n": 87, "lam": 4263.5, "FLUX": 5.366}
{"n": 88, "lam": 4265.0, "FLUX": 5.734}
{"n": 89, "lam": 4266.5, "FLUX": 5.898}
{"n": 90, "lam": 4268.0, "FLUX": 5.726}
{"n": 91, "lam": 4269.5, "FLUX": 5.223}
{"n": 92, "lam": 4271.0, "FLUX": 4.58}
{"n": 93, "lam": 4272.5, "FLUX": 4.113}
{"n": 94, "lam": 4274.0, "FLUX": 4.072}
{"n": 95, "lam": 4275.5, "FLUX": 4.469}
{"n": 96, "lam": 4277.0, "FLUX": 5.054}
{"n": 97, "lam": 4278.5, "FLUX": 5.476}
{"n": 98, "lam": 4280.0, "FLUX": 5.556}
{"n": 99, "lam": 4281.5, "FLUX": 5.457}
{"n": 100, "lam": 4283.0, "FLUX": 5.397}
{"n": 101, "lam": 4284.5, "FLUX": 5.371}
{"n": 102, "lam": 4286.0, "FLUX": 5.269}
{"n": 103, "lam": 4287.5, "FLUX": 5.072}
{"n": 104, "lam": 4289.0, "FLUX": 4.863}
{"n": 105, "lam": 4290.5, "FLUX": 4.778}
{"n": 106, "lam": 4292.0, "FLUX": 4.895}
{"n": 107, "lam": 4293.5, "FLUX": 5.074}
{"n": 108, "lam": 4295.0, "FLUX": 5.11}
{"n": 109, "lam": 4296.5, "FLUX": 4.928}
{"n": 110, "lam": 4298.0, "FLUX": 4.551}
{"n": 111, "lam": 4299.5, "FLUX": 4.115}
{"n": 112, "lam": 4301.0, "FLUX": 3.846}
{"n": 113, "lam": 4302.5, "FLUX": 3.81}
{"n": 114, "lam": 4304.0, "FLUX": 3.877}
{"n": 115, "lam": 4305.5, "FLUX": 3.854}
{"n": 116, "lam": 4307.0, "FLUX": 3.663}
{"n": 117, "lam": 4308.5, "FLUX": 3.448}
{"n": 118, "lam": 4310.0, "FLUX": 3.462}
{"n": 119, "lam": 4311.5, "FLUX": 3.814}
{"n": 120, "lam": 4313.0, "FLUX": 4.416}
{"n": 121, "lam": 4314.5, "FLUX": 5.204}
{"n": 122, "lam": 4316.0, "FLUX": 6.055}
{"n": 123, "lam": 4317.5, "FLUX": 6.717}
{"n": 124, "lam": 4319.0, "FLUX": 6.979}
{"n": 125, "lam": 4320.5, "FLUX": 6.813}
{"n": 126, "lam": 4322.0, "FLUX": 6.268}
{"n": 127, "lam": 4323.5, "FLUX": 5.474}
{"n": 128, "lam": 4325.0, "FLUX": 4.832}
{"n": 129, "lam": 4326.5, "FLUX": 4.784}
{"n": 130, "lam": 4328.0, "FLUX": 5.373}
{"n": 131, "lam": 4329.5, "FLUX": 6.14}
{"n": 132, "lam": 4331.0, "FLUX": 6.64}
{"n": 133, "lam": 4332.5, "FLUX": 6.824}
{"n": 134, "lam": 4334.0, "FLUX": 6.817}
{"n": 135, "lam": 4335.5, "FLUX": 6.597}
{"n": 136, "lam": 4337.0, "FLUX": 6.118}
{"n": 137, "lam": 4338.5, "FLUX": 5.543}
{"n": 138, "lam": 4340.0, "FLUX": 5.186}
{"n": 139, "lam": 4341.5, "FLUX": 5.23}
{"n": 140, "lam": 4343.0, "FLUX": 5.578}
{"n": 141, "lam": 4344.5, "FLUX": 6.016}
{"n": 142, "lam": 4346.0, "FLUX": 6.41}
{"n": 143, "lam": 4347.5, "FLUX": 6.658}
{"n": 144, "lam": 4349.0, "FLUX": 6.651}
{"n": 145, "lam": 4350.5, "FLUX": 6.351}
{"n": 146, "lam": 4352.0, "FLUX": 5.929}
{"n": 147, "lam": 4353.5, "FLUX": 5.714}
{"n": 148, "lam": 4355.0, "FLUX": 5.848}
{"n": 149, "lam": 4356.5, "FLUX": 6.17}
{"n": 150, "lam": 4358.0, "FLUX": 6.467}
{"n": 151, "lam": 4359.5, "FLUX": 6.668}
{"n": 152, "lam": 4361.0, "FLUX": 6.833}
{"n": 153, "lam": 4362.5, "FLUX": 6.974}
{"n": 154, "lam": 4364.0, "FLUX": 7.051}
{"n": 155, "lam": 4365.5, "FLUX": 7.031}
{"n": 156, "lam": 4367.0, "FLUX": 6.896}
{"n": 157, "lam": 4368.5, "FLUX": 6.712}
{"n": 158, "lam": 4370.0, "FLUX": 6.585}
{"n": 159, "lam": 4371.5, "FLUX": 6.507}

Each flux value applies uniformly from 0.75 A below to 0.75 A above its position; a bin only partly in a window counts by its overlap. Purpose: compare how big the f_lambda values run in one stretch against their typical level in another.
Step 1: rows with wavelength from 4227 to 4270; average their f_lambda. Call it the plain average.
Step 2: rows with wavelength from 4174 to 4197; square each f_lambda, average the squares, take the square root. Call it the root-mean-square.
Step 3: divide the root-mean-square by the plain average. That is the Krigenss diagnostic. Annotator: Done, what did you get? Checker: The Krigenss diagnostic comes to 1.04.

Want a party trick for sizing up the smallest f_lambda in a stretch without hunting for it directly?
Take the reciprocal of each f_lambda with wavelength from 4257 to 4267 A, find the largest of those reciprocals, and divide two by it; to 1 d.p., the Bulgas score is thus 10.1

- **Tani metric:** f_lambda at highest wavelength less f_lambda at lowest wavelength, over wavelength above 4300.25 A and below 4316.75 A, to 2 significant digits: 2.2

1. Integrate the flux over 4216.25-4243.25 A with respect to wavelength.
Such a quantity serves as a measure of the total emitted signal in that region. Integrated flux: 139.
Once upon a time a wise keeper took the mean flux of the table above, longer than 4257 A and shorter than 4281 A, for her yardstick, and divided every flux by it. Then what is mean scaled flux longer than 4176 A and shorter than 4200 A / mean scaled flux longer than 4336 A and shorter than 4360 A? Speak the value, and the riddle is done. 0.89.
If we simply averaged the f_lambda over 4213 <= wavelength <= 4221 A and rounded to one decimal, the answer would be 5.9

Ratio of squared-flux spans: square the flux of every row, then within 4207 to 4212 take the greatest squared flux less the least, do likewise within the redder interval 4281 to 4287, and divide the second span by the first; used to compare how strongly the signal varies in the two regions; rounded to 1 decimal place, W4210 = 1.3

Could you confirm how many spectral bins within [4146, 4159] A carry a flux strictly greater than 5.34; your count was 8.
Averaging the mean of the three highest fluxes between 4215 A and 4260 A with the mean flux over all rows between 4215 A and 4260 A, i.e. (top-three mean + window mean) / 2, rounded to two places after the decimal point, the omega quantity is 5.58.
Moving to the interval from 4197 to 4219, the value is 5.91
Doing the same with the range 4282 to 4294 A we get 5.22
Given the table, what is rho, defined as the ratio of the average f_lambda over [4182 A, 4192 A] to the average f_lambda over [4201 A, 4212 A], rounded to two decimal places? 0.93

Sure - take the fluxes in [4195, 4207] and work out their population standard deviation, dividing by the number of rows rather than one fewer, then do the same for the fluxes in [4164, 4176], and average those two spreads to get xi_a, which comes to 0.35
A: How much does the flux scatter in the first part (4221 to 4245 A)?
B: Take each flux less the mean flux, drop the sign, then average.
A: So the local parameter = 0.64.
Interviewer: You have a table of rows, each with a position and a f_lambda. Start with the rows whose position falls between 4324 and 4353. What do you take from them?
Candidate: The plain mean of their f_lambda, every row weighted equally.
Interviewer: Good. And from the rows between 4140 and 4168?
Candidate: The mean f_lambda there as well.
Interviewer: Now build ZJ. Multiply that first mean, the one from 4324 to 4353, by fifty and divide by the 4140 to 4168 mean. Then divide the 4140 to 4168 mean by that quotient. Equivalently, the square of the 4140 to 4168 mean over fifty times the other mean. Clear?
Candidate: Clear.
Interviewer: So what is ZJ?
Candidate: 0.107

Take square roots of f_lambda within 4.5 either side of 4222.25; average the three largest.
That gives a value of 2.42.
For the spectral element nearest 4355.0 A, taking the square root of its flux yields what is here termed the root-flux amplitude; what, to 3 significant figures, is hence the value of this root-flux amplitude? 2.42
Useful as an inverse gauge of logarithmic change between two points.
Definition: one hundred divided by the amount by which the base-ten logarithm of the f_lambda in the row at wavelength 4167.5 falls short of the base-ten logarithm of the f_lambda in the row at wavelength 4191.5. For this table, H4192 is -3606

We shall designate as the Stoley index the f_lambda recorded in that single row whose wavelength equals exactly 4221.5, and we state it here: 5.882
